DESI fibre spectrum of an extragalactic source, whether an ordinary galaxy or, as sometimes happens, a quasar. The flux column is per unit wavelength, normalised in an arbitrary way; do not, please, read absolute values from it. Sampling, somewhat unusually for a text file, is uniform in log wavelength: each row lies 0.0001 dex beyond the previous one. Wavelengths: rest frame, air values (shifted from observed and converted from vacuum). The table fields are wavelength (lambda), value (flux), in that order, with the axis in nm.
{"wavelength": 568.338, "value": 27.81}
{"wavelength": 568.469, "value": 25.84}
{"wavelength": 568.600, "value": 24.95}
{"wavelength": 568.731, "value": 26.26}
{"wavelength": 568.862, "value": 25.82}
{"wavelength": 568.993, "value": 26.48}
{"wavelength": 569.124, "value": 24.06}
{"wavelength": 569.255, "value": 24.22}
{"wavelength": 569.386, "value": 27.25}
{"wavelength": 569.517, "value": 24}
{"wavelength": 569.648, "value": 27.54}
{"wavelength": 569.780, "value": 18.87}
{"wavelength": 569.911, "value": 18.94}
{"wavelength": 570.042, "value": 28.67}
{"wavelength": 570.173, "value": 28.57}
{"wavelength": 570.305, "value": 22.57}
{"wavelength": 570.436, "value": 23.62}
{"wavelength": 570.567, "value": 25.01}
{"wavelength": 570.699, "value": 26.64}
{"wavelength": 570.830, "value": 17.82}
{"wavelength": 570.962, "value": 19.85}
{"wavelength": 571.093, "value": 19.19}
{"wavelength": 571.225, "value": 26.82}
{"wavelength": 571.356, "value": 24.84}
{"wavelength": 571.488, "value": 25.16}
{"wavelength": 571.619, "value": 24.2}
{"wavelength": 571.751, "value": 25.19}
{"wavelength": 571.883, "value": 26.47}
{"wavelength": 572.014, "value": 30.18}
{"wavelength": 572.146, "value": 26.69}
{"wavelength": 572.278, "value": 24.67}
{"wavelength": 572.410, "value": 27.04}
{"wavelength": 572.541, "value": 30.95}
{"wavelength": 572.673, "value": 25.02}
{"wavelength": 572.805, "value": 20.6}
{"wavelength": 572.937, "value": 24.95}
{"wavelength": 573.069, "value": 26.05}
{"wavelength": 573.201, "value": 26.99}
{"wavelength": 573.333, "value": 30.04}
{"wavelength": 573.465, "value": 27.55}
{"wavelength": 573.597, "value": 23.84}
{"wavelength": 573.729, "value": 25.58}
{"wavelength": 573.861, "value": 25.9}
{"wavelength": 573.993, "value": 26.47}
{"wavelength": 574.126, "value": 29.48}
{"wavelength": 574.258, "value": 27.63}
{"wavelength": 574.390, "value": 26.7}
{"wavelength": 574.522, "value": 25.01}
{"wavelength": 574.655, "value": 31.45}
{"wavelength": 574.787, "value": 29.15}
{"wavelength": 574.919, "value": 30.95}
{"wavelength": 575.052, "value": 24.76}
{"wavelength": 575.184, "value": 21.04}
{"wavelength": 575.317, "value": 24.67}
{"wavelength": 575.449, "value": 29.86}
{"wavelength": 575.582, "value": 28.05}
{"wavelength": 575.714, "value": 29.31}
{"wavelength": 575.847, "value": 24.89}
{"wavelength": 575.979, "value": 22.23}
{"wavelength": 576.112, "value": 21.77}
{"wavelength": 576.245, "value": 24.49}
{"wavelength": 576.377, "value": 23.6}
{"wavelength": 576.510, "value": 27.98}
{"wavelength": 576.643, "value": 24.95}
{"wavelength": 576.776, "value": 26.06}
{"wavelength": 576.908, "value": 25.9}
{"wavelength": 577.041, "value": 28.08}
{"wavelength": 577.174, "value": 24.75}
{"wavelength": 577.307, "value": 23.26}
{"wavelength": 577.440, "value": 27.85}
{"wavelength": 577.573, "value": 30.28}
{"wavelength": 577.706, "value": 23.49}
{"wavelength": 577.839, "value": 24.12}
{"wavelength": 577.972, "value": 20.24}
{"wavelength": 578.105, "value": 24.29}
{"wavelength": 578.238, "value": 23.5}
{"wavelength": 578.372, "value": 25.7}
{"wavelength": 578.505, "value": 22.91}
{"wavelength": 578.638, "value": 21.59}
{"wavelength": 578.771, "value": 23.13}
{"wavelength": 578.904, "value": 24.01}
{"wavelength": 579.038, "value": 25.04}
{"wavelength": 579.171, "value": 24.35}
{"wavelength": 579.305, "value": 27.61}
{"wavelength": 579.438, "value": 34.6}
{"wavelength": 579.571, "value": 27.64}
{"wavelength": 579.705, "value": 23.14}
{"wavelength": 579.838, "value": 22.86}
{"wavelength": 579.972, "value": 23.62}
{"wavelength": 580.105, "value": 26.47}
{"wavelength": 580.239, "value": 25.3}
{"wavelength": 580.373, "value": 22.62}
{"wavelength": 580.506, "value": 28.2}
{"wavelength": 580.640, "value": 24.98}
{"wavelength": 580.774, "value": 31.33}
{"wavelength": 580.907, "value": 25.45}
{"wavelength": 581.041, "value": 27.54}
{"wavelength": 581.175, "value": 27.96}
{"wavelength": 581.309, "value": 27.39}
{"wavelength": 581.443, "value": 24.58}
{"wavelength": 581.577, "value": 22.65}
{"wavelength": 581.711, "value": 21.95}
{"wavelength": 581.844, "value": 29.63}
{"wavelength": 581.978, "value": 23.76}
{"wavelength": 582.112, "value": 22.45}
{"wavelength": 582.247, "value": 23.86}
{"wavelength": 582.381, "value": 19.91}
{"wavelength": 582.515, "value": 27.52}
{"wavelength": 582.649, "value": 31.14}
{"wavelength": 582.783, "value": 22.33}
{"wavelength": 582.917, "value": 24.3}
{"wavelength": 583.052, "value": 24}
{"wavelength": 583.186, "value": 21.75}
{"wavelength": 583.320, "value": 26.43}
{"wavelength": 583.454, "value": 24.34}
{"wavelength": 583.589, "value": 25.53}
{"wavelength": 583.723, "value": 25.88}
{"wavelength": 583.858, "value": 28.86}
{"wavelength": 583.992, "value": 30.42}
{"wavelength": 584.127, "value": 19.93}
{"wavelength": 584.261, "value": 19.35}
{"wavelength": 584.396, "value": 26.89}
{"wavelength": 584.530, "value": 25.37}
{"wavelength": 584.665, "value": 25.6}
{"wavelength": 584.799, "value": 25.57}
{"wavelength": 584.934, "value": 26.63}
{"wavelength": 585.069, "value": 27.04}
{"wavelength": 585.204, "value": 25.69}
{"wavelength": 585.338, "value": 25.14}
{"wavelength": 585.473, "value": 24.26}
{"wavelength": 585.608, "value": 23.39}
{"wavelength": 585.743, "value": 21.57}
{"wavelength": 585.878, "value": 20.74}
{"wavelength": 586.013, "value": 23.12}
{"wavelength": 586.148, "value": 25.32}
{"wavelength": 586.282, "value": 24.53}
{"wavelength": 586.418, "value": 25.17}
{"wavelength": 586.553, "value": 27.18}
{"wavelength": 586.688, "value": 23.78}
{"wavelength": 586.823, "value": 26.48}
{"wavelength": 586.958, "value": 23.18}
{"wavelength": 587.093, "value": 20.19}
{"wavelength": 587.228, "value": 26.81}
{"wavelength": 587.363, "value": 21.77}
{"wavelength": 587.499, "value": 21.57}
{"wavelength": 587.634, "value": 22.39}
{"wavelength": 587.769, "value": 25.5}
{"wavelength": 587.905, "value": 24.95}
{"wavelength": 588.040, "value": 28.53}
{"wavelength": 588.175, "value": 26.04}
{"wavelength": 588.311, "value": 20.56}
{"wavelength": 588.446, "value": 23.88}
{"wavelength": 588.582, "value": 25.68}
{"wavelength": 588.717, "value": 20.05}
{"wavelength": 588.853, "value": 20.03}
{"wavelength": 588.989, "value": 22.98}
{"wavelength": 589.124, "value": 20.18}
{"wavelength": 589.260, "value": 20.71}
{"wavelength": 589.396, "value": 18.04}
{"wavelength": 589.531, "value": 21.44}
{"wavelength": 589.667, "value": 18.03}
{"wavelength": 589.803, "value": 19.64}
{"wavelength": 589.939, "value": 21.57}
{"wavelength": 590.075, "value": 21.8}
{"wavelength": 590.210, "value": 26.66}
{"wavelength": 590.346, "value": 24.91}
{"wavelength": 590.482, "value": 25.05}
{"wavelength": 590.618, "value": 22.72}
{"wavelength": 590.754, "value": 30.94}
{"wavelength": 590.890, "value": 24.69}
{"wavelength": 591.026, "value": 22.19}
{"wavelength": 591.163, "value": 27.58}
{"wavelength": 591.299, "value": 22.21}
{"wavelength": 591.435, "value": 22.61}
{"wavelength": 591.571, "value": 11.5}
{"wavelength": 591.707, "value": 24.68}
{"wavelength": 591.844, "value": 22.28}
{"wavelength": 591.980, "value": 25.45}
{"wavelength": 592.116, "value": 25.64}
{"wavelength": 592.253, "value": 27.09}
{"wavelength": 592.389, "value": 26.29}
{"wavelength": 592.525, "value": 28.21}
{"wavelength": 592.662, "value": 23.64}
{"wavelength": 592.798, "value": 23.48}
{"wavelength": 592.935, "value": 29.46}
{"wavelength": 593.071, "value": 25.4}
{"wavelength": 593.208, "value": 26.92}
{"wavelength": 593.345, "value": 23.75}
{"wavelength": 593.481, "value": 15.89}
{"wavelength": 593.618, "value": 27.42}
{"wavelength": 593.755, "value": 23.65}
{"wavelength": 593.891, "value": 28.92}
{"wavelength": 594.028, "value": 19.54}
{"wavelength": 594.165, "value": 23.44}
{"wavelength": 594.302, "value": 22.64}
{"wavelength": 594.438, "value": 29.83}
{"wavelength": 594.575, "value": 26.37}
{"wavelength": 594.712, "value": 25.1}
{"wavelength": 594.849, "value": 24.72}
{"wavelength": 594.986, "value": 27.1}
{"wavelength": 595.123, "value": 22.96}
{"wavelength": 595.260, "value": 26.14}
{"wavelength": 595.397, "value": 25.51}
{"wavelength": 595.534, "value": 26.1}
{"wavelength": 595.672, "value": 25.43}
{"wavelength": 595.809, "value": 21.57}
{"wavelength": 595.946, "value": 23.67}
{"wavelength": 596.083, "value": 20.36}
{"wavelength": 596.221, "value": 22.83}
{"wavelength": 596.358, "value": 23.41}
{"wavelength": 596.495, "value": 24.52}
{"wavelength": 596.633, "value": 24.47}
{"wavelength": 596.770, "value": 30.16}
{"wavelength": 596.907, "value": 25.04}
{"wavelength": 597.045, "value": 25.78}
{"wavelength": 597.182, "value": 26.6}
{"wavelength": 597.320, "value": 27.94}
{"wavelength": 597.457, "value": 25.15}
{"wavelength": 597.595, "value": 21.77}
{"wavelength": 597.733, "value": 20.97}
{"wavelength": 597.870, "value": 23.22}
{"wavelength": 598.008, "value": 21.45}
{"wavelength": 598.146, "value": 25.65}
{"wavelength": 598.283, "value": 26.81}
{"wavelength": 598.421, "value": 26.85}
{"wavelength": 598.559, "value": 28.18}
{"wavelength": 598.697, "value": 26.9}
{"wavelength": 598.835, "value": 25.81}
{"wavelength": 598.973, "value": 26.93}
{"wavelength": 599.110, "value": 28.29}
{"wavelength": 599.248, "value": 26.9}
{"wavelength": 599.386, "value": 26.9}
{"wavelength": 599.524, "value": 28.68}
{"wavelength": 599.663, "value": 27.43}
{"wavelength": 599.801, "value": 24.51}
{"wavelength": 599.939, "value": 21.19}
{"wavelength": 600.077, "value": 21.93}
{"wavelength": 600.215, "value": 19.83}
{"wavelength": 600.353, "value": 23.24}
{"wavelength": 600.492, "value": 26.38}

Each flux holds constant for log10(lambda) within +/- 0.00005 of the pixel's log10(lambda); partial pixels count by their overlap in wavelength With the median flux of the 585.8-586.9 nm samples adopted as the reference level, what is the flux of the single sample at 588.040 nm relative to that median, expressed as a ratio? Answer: 1.15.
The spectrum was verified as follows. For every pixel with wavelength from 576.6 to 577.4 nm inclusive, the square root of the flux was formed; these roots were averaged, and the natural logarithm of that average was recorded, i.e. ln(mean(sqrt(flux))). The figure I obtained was 1.62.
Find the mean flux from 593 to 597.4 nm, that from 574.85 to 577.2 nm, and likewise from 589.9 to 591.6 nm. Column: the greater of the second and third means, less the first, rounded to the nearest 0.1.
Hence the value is 1.0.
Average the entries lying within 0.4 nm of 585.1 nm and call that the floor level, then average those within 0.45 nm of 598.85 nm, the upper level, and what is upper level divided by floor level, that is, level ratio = 1.05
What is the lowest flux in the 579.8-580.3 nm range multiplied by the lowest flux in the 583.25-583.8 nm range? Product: 556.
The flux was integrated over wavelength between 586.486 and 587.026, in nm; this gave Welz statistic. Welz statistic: 13.6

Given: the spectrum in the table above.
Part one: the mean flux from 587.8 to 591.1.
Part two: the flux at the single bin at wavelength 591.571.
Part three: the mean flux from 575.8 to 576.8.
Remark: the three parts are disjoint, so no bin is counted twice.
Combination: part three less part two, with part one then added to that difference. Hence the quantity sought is 36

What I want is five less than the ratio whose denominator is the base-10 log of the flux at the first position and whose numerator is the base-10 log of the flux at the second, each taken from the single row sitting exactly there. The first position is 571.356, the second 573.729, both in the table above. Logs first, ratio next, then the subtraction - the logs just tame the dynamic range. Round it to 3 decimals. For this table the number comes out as -3.991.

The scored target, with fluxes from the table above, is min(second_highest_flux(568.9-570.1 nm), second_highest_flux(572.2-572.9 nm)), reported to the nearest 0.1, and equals 27.0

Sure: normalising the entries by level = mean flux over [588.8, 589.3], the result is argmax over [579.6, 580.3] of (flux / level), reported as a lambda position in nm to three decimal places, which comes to 580.105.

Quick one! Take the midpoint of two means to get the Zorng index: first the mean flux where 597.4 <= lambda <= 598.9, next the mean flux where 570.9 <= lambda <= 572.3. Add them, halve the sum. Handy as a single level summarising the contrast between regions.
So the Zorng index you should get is 24.8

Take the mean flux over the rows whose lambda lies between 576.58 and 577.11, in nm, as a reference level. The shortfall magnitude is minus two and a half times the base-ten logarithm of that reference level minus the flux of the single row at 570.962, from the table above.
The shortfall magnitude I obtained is -2.0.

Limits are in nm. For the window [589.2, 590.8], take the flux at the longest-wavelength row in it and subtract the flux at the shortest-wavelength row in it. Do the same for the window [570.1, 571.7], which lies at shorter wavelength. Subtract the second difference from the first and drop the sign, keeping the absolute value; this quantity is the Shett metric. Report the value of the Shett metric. 14.6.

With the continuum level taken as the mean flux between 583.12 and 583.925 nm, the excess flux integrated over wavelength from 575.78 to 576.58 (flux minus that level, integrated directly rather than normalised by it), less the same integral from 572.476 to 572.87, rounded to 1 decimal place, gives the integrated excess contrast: -1.1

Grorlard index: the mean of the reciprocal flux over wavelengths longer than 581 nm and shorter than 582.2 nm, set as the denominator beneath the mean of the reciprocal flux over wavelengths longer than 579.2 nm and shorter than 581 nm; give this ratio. 0.96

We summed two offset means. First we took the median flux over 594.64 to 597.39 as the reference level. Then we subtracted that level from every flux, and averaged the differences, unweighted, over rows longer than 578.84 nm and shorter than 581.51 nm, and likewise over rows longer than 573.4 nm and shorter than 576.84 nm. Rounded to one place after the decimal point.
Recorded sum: 2.4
